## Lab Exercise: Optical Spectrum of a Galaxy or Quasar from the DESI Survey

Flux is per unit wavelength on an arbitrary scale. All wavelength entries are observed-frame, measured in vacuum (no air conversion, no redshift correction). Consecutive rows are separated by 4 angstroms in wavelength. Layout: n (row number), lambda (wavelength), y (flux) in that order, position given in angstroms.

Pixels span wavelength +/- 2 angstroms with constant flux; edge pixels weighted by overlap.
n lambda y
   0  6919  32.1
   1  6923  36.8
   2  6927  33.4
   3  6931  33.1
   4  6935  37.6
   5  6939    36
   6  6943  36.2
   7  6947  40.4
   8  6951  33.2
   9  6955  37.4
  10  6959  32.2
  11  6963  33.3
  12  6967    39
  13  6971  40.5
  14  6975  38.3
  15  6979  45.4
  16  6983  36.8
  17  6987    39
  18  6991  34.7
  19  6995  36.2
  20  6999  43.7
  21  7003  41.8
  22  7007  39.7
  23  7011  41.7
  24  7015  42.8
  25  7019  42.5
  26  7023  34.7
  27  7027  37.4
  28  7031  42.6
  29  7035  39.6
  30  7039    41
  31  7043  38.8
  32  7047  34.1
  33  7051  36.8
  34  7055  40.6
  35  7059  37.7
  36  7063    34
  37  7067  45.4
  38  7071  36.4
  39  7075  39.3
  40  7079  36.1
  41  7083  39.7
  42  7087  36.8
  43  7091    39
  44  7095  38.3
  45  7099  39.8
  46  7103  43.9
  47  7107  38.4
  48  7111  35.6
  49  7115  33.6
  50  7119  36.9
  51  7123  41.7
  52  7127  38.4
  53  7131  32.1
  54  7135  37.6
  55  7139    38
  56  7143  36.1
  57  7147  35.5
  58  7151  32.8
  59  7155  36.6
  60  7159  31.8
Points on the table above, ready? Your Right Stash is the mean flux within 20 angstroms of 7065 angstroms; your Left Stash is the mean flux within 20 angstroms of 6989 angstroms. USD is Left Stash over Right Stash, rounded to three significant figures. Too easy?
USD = 1.04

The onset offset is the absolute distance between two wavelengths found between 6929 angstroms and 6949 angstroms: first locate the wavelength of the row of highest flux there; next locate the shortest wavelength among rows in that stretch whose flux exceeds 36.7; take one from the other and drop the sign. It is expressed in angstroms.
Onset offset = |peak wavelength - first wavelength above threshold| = 12 angstroms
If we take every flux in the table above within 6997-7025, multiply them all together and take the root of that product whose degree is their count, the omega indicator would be 40.9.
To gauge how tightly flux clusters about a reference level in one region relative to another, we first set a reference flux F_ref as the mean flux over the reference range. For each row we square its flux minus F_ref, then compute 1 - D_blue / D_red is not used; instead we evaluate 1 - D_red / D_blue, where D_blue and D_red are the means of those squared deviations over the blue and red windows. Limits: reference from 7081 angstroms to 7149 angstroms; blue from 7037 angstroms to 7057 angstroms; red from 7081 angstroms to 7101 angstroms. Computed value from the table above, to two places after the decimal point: 0.68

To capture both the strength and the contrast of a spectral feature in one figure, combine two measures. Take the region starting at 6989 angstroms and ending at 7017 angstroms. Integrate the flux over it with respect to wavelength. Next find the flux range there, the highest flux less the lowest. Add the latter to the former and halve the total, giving 566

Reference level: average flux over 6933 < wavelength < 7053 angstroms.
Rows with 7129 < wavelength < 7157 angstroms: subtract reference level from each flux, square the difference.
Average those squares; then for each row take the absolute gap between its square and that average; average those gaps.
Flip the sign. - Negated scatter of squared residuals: -13.2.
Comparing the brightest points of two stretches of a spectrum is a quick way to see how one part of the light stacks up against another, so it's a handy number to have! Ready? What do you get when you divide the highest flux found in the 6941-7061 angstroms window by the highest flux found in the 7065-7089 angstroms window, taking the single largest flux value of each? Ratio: 1.00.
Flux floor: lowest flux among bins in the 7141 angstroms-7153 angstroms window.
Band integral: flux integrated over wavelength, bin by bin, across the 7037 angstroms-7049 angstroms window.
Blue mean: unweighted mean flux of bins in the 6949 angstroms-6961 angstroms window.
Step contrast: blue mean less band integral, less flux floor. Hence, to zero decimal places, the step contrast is -454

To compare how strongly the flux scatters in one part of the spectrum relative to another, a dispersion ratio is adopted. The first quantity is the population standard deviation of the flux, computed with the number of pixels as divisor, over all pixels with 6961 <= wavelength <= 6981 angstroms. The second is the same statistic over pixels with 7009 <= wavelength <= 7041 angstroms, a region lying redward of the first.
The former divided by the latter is 1.43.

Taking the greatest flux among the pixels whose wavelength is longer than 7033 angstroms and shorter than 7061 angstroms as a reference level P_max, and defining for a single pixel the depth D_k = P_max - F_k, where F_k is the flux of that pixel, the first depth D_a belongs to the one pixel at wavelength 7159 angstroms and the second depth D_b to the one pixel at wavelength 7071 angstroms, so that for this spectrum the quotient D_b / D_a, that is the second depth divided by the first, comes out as 0.50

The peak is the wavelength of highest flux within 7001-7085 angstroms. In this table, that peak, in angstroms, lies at 7067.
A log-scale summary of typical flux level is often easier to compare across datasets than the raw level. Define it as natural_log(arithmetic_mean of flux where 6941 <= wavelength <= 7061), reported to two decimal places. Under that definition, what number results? 3.65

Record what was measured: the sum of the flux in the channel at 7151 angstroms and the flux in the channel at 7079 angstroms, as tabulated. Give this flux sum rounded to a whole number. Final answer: 69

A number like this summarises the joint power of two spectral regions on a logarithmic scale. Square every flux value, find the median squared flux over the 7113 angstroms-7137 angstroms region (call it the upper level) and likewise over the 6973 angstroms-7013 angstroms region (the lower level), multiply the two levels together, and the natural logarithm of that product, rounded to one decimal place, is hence 14.6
